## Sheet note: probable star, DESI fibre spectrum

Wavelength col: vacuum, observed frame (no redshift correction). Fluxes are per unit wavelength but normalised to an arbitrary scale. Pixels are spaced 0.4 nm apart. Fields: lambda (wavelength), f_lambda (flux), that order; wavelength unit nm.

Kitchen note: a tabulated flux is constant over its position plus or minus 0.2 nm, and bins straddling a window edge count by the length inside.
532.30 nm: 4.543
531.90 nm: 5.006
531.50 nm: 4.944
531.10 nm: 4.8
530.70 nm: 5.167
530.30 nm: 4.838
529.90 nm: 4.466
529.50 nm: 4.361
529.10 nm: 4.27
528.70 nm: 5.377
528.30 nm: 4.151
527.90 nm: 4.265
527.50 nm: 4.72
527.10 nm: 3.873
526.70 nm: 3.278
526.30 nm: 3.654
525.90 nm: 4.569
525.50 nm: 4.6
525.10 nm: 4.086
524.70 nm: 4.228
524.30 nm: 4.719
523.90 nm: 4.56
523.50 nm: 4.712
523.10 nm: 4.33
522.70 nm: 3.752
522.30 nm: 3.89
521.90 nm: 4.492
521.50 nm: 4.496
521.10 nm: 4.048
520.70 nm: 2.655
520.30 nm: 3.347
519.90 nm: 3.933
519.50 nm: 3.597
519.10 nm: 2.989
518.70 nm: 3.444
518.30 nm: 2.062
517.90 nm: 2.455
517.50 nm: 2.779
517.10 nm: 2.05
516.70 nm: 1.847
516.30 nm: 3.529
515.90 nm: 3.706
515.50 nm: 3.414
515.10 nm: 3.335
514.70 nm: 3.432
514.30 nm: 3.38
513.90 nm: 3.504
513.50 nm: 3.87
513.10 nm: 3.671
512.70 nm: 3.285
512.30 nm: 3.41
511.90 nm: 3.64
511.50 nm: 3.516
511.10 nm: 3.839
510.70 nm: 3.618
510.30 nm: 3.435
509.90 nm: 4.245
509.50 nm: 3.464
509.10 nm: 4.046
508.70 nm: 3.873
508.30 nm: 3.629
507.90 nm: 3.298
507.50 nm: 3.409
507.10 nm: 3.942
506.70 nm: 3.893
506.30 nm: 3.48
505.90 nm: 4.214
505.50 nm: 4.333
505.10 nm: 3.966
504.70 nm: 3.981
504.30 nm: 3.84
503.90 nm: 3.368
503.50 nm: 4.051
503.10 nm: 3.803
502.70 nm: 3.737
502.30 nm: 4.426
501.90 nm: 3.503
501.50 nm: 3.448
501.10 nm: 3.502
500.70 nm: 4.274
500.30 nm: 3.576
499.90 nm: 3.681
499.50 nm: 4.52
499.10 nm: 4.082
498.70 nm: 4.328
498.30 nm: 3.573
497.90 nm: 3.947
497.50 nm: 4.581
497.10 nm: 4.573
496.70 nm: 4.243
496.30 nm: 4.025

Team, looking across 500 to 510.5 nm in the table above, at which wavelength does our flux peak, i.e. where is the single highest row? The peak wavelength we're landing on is 502.30 nm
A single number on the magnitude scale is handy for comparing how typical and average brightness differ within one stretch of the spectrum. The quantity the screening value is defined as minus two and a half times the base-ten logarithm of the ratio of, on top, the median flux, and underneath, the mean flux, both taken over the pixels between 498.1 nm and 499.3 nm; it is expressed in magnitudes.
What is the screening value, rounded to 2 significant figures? -0.024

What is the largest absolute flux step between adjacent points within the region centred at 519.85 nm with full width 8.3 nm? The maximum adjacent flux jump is 1.68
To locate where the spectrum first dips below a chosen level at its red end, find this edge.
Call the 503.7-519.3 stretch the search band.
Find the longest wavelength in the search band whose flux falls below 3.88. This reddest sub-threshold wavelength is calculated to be 519.10 nm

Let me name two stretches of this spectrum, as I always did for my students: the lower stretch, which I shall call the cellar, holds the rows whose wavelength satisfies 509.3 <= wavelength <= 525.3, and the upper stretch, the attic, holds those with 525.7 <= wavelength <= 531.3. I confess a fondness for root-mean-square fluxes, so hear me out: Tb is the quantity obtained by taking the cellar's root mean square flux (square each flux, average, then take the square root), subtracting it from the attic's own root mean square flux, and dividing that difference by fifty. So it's 0.016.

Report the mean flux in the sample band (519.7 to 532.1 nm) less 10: -5.7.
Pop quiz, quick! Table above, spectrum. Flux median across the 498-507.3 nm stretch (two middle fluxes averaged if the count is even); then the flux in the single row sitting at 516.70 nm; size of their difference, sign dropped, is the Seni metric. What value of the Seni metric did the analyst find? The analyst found 2.0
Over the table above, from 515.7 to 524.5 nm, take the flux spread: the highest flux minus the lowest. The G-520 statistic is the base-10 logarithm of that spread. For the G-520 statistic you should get 0.5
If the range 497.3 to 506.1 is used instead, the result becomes 0.1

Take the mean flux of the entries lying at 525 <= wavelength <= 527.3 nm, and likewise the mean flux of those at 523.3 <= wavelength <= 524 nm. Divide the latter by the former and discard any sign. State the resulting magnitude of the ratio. 1.16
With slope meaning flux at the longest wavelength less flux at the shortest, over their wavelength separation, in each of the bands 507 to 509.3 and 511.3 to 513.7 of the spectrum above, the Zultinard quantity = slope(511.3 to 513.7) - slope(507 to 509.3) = 0.125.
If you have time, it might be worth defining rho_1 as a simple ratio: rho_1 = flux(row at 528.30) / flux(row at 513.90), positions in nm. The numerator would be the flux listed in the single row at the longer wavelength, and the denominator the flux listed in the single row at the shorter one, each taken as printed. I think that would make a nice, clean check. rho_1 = 1.2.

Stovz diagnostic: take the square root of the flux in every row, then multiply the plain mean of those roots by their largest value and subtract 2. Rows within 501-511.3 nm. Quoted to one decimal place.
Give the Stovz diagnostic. 2.1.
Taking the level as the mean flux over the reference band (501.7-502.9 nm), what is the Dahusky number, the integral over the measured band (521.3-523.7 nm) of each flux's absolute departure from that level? 1.0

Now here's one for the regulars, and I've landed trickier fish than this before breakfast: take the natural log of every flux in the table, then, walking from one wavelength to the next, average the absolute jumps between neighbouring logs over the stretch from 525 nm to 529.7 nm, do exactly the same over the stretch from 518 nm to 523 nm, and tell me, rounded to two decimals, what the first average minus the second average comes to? -0.05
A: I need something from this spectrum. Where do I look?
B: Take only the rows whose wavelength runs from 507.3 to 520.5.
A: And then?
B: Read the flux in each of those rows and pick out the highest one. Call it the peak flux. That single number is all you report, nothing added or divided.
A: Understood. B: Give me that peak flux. 4.245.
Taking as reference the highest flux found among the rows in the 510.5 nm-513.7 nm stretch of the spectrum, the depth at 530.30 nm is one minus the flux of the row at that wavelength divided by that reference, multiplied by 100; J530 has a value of -25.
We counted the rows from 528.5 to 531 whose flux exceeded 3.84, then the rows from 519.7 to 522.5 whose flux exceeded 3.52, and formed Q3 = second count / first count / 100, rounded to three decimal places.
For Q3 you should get 0.008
